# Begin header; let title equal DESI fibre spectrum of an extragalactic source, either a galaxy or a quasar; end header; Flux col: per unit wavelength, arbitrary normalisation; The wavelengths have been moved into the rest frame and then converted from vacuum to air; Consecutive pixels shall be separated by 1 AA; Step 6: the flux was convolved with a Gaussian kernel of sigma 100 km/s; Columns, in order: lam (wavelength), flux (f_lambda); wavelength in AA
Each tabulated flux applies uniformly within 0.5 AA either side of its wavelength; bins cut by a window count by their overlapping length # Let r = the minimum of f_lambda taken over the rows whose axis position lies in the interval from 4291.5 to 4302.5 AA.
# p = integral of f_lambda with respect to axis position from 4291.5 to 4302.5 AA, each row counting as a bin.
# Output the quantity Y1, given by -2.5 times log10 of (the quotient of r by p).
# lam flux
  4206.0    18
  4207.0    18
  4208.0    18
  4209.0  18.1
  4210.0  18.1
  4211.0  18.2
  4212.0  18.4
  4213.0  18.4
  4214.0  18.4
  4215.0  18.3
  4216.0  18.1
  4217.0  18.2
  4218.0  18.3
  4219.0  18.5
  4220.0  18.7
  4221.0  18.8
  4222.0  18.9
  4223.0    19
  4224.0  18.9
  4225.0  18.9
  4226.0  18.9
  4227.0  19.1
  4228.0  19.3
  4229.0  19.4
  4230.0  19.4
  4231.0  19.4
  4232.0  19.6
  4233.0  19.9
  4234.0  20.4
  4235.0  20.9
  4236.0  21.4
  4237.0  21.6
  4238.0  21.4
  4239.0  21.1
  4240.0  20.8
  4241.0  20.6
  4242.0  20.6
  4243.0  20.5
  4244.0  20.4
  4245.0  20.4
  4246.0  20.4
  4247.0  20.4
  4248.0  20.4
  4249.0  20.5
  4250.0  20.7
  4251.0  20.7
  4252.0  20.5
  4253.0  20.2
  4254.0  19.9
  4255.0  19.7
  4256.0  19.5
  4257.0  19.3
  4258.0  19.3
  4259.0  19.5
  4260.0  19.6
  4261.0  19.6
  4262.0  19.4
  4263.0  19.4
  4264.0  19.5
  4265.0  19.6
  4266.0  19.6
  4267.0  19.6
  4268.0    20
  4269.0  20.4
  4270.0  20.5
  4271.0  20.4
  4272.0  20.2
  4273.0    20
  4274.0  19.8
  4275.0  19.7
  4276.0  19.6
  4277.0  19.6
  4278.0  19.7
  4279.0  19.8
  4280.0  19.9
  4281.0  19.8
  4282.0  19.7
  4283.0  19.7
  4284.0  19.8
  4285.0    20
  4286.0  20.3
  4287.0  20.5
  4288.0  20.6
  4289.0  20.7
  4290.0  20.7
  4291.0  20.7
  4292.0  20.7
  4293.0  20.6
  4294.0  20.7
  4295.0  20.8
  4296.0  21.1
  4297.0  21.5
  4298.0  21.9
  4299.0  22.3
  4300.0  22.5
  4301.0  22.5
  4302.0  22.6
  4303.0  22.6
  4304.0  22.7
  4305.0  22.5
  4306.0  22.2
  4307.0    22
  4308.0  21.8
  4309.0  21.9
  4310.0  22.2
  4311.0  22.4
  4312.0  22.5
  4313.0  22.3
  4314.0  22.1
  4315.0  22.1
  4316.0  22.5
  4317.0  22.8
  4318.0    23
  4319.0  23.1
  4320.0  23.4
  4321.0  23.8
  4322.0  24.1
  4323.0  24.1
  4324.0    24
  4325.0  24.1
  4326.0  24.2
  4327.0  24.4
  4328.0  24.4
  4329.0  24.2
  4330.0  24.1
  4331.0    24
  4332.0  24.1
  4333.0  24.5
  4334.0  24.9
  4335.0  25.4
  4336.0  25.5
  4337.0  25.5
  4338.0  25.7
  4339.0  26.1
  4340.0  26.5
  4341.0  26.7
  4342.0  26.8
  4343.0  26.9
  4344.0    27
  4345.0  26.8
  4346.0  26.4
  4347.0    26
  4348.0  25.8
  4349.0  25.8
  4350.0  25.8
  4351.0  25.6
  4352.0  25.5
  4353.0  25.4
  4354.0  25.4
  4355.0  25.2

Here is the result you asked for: 2.7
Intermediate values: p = 237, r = 20.6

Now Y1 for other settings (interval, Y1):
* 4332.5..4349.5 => 3.1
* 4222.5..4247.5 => 3.6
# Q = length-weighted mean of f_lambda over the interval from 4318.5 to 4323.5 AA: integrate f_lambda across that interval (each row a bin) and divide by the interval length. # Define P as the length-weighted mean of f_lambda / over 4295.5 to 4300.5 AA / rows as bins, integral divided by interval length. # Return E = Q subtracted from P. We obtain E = -1.8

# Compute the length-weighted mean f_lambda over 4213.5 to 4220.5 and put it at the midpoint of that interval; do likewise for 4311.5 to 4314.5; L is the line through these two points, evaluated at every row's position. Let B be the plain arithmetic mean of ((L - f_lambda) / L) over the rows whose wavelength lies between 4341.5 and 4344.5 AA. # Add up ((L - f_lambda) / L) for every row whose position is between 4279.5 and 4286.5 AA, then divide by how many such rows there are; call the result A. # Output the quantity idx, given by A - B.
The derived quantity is 0.20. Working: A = 0.06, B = -0.14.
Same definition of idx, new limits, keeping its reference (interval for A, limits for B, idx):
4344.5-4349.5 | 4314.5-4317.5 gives -0.10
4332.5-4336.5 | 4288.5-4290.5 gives -0.11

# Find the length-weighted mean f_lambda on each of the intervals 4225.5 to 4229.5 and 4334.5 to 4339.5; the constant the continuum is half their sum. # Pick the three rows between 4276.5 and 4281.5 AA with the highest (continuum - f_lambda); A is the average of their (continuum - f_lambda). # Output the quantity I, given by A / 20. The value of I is 0.14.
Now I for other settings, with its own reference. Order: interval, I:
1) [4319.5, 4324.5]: -0.07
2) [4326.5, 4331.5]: -0.08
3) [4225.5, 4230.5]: 0.17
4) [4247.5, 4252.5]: 0.10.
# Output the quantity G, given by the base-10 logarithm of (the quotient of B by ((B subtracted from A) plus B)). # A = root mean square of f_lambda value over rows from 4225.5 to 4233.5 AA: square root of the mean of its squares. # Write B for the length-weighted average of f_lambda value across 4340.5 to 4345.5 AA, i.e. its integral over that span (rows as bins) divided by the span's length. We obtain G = 0.141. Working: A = 19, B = 27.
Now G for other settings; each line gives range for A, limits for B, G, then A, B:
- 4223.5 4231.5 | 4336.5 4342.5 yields 0.136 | 19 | 26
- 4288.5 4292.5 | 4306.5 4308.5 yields 0.024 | 21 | 22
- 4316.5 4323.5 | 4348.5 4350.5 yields 0.041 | 23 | 26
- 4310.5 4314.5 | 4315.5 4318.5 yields 0.008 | 22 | 23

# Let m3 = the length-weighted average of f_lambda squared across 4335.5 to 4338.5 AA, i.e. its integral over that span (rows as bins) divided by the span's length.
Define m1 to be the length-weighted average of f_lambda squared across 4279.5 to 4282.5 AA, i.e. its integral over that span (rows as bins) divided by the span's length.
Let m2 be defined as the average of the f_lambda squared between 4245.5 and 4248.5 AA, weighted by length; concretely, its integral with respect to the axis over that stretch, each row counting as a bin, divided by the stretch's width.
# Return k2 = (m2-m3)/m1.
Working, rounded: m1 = 392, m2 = 416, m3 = 654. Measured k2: -0.61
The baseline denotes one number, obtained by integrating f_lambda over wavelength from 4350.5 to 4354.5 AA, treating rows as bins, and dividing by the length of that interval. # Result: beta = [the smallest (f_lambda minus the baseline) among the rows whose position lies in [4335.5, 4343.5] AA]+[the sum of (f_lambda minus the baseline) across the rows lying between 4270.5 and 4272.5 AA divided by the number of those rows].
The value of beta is -5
